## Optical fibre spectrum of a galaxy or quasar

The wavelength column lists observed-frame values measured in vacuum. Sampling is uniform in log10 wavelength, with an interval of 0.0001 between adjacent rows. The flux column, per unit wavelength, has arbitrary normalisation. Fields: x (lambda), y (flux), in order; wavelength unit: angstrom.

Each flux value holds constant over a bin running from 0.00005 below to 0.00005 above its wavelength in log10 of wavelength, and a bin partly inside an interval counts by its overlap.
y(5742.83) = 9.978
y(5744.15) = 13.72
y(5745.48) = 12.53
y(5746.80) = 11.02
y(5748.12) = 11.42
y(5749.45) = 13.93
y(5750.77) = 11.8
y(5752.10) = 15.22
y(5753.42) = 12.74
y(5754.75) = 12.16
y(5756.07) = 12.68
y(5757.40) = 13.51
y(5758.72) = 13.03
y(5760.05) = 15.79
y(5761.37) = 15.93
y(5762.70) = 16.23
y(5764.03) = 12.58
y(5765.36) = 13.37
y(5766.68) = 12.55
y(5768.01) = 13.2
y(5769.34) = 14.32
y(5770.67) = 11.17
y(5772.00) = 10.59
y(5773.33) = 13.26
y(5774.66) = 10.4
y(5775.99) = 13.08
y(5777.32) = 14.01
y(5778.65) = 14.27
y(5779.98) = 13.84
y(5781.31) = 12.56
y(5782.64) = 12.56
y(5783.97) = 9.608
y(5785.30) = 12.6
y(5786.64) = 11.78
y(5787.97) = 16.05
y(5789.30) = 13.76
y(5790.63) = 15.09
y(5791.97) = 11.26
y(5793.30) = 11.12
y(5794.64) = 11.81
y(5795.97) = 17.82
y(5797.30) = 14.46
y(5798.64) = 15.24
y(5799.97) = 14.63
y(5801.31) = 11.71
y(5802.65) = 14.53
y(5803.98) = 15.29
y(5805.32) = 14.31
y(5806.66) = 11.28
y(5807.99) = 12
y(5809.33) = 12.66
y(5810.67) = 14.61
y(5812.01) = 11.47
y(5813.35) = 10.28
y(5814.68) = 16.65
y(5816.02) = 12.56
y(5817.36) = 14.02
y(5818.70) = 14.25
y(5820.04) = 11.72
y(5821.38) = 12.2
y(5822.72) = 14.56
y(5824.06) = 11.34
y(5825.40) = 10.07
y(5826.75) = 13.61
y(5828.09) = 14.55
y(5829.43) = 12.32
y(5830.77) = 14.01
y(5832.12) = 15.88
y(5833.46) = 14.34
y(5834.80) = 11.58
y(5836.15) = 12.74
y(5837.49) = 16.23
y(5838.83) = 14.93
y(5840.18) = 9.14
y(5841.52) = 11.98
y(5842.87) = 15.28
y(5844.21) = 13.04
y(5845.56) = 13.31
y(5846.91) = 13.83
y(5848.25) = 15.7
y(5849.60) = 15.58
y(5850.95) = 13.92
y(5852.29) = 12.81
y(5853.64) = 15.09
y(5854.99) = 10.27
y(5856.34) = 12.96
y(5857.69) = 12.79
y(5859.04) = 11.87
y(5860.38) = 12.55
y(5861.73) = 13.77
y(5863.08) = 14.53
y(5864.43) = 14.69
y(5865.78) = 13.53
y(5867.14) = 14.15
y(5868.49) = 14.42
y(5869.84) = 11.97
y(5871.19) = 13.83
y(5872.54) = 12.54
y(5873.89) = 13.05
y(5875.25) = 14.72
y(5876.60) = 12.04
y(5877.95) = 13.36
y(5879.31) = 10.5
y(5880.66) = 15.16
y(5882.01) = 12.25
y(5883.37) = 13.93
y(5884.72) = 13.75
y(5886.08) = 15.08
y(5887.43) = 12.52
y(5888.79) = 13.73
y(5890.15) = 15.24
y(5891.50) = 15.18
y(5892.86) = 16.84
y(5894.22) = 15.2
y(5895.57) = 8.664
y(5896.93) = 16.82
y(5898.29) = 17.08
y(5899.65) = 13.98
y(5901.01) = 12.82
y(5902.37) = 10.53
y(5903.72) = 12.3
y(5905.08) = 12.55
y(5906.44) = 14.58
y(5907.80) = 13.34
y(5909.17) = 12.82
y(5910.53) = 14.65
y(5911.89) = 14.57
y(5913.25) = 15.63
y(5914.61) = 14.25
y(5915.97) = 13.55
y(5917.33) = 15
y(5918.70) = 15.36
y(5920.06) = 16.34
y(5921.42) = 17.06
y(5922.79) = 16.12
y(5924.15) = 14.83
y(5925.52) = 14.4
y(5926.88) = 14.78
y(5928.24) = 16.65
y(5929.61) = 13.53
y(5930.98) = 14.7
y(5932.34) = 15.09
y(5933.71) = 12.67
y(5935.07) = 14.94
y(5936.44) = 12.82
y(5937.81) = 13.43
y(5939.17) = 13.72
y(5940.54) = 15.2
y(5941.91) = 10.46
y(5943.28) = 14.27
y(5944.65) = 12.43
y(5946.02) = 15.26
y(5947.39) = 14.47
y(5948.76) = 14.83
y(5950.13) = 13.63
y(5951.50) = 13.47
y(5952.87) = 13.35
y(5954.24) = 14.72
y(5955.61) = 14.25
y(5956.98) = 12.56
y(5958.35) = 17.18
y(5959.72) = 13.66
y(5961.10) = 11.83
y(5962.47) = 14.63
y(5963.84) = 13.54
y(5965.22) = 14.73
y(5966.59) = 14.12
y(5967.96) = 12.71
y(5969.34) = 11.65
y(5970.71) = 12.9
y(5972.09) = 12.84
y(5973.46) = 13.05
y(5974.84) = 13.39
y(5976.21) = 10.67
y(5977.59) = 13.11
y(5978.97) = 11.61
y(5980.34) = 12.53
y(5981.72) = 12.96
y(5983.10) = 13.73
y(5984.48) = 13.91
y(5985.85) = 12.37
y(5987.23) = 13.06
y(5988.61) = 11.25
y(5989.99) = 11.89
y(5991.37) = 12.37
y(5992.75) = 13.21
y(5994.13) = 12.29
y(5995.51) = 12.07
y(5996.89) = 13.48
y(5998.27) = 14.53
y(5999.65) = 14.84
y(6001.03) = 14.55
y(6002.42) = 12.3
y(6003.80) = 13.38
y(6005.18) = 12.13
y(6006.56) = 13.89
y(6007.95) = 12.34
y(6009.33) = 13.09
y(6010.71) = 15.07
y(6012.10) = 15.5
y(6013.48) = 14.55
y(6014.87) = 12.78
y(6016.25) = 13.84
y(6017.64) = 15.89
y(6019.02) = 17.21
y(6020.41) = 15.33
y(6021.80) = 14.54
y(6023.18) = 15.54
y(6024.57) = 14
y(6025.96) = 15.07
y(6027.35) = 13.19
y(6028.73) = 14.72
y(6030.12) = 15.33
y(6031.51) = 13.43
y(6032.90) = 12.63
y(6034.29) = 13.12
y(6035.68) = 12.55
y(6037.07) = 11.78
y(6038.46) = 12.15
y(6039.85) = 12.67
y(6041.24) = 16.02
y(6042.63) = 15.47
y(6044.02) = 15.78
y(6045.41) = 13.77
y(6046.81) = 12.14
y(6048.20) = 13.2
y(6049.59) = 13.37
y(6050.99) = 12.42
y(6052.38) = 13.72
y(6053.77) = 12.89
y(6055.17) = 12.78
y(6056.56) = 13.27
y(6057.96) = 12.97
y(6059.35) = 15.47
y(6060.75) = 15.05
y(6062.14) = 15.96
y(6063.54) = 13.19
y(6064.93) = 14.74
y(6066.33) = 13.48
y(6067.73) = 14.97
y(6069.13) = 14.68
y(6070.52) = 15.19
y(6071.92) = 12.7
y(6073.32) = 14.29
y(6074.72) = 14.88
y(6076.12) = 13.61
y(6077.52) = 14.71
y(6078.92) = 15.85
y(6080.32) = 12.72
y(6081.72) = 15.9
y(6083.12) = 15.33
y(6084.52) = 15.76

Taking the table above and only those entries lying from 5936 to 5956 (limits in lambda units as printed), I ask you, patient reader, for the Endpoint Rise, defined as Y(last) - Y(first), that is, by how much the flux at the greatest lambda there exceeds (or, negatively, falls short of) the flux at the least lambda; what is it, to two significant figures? 1.4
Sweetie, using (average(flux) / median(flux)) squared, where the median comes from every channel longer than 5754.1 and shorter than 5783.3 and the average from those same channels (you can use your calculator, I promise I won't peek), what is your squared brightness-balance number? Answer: 1.01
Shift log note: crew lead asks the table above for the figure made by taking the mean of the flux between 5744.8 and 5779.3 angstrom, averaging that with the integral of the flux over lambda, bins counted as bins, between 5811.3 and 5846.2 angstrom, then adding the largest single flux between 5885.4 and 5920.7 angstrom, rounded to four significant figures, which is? 253.2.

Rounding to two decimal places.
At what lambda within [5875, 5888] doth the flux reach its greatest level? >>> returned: 5880.66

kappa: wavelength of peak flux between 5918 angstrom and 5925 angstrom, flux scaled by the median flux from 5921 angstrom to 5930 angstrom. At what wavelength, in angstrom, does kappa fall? 5921.42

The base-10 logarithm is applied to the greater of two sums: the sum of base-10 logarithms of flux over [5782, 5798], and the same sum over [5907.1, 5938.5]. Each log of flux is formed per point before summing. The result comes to 1.43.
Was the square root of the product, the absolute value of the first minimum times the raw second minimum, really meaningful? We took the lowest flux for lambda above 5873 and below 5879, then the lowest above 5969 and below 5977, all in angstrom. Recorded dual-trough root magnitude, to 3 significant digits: 11.3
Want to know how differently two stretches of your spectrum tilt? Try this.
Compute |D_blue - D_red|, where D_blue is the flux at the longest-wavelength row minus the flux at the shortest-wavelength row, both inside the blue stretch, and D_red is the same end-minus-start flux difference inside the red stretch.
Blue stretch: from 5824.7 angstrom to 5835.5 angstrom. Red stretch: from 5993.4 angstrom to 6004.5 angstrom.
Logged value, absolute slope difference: 0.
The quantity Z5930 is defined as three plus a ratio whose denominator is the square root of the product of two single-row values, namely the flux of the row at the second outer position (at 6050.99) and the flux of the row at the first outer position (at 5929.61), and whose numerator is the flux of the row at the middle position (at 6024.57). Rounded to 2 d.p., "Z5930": 4.08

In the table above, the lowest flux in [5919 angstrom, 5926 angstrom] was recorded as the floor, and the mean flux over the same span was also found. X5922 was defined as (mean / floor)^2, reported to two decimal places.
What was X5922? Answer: 1.20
